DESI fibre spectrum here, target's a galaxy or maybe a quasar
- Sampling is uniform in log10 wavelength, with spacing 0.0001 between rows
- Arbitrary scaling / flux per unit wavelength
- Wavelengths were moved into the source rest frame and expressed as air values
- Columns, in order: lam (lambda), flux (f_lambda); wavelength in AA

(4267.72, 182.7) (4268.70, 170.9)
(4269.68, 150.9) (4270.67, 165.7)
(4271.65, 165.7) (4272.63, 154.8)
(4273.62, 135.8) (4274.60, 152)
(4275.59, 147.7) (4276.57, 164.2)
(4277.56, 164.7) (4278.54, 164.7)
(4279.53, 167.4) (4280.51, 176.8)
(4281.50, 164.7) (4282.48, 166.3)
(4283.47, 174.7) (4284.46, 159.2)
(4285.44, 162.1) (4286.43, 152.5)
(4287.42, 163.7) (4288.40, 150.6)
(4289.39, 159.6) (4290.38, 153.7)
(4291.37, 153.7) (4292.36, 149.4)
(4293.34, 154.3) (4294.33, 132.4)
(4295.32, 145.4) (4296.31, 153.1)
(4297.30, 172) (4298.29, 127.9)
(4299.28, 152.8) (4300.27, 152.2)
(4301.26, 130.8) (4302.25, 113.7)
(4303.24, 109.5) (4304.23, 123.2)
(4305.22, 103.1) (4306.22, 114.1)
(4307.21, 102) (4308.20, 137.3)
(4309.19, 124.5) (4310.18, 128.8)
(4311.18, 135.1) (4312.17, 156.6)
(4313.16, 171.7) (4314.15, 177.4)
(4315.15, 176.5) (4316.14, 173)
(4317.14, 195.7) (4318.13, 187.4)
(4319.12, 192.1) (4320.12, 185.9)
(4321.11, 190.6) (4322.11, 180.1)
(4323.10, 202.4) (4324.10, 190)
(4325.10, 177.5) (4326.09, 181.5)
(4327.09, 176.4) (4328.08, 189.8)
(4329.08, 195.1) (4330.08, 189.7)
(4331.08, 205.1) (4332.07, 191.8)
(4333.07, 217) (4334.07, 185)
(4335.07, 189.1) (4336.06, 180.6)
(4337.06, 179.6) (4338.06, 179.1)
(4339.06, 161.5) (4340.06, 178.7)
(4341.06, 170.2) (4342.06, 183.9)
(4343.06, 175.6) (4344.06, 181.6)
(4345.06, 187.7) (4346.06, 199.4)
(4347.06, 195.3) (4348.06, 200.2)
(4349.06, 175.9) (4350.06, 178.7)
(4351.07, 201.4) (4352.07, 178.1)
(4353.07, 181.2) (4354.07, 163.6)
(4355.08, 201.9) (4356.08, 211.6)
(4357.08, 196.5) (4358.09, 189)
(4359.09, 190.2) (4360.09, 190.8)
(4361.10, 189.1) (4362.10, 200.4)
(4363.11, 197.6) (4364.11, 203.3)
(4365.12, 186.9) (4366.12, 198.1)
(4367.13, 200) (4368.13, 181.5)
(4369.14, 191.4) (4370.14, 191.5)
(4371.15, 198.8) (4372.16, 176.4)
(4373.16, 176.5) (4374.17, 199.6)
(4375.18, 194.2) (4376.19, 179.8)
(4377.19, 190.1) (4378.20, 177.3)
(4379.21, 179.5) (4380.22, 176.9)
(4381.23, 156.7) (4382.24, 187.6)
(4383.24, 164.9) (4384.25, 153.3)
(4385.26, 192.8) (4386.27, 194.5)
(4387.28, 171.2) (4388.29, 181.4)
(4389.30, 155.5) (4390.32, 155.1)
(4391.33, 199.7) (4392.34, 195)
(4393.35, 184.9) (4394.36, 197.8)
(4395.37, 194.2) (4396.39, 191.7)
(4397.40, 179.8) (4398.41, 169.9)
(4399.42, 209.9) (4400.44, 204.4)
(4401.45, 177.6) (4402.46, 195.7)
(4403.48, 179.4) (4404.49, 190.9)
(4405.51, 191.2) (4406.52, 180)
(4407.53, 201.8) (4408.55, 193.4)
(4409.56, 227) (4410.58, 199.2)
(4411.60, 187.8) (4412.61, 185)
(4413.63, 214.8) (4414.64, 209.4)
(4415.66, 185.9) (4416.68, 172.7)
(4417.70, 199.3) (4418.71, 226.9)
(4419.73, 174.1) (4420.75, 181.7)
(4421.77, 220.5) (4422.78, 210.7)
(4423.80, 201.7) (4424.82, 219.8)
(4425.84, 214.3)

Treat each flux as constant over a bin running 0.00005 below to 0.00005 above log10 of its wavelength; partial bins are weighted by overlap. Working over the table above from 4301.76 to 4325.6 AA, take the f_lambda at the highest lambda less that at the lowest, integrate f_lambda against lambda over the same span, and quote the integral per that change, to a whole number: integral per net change 58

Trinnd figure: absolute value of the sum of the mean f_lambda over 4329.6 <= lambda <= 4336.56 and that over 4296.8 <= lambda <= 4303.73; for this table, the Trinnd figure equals 331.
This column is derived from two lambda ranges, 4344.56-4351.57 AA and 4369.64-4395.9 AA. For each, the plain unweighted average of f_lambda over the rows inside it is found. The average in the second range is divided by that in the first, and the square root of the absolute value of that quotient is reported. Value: 0.97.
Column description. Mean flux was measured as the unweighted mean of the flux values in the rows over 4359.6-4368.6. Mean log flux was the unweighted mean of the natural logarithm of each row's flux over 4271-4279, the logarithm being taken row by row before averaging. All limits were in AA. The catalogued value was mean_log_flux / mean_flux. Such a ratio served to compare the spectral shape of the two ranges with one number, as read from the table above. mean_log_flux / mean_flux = 0.0260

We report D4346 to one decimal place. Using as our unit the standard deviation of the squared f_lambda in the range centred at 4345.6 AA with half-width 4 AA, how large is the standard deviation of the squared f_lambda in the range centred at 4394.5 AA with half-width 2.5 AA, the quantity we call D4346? 0.5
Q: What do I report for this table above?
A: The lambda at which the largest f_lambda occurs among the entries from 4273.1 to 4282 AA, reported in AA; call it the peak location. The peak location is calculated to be 4280.51 AA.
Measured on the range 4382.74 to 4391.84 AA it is 4391.33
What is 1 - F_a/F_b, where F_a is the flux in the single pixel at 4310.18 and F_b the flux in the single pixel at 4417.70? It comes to 0.35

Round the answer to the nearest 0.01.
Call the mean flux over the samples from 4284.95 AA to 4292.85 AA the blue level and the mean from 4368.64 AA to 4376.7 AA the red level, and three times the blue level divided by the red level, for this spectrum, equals 2.48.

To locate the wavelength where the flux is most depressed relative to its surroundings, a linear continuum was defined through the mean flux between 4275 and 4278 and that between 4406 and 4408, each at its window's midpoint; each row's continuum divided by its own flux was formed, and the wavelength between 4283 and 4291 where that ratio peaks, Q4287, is 4288.40 AA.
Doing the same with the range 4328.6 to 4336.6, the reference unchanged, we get 4336.06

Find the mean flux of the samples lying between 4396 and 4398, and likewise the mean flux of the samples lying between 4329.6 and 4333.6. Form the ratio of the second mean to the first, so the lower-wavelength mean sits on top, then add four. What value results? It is 5.08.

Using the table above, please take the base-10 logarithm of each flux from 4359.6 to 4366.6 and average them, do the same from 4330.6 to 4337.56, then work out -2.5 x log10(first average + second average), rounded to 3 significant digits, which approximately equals -1.65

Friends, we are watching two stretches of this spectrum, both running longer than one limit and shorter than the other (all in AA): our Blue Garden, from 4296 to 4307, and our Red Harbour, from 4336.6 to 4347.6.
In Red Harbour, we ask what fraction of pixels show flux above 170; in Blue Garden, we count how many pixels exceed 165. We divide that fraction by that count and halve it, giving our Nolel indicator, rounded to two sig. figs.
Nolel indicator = 0.45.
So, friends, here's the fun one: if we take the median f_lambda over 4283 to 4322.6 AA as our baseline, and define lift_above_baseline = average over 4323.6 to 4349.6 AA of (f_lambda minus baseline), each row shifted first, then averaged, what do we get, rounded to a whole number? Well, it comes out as 33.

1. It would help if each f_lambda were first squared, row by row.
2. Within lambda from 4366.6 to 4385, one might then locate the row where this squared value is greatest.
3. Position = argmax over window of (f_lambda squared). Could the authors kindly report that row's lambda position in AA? 4367.13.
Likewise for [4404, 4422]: 4409.56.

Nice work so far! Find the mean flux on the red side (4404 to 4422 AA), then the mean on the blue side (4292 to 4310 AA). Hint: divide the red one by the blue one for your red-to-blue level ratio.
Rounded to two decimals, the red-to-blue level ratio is 1.48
